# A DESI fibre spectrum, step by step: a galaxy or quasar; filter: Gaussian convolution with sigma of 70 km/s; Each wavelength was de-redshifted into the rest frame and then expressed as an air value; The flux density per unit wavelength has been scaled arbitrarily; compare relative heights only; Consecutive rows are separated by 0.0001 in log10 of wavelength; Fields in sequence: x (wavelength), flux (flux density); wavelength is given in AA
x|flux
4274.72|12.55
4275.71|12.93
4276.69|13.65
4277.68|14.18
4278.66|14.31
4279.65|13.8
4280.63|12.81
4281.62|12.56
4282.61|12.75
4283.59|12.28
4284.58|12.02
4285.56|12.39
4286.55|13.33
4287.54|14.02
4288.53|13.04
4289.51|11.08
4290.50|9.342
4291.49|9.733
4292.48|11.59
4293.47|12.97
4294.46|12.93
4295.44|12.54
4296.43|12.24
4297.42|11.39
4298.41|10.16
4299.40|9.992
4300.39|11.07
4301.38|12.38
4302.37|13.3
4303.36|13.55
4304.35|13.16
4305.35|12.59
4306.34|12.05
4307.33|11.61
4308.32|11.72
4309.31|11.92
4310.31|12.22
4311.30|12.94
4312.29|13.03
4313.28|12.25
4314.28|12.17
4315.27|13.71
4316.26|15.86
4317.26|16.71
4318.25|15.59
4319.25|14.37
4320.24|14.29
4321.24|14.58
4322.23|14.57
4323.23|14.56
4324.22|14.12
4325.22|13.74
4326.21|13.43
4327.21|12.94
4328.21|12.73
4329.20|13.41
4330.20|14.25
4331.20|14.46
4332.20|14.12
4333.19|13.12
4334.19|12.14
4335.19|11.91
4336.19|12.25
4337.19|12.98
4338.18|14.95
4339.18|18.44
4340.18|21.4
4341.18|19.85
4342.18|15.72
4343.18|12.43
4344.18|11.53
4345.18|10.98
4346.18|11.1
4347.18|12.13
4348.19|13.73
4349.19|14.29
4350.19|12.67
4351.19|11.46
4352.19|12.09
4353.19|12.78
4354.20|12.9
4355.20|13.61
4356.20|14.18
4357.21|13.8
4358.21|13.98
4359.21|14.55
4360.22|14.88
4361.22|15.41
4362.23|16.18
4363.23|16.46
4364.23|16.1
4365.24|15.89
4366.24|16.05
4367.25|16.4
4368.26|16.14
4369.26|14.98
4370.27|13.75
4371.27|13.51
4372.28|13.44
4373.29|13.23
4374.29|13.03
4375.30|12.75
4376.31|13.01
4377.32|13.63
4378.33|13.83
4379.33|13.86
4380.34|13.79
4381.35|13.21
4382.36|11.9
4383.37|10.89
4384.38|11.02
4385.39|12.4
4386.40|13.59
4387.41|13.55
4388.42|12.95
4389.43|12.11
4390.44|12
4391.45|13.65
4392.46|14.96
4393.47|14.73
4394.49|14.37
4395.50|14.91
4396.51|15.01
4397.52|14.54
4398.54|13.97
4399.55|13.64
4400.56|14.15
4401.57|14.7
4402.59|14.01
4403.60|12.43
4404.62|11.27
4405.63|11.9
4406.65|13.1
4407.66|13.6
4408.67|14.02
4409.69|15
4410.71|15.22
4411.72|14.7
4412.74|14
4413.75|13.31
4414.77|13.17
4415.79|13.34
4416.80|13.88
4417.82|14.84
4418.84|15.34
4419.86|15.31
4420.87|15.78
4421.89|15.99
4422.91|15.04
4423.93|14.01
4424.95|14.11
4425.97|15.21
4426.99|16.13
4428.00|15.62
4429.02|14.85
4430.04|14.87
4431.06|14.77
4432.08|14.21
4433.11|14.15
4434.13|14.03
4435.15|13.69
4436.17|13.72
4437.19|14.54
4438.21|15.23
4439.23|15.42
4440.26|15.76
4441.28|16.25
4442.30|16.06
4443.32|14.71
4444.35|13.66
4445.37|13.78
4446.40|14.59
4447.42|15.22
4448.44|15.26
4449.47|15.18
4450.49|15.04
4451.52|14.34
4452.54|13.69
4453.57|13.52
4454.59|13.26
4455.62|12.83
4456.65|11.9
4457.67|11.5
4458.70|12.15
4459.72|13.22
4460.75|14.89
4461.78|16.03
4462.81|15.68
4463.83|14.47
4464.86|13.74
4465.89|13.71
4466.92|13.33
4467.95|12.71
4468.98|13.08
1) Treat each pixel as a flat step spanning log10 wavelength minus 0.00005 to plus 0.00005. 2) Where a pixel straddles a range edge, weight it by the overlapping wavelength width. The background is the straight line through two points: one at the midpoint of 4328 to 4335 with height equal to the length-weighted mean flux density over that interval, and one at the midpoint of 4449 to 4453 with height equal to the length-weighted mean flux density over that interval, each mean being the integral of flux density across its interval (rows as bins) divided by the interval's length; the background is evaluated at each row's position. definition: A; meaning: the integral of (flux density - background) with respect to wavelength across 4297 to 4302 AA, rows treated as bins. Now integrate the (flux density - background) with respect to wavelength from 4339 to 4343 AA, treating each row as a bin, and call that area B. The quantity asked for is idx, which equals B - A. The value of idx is 30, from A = -10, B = 19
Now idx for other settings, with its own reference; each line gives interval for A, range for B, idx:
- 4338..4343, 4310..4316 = -24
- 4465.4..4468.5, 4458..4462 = 1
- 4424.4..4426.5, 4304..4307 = -3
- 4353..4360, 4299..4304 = -6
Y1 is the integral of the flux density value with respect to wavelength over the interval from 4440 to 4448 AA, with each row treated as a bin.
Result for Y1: 120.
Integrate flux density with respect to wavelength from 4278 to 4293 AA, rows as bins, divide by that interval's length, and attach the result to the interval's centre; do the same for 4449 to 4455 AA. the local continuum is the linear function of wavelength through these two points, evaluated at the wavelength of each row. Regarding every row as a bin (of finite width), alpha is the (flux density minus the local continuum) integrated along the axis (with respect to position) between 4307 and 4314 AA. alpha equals -2.6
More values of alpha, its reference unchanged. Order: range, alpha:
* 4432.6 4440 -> 3.1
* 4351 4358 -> -0.2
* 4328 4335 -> 3.9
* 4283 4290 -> 1.6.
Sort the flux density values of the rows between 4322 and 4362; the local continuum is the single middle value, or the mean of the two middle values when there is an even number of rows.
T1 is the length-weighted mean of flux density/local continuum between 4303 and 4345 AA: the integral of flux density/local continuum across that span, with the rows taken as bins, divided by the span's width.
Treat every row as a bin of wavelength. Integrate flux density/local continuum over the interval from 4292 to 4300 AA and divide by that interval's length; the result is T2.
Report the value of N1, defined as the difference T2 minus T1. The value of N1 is -0.16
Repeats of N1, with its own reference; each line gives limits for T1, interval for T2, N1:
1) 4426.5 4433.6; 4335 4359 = -0.08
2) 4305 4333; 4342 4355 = -0.08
